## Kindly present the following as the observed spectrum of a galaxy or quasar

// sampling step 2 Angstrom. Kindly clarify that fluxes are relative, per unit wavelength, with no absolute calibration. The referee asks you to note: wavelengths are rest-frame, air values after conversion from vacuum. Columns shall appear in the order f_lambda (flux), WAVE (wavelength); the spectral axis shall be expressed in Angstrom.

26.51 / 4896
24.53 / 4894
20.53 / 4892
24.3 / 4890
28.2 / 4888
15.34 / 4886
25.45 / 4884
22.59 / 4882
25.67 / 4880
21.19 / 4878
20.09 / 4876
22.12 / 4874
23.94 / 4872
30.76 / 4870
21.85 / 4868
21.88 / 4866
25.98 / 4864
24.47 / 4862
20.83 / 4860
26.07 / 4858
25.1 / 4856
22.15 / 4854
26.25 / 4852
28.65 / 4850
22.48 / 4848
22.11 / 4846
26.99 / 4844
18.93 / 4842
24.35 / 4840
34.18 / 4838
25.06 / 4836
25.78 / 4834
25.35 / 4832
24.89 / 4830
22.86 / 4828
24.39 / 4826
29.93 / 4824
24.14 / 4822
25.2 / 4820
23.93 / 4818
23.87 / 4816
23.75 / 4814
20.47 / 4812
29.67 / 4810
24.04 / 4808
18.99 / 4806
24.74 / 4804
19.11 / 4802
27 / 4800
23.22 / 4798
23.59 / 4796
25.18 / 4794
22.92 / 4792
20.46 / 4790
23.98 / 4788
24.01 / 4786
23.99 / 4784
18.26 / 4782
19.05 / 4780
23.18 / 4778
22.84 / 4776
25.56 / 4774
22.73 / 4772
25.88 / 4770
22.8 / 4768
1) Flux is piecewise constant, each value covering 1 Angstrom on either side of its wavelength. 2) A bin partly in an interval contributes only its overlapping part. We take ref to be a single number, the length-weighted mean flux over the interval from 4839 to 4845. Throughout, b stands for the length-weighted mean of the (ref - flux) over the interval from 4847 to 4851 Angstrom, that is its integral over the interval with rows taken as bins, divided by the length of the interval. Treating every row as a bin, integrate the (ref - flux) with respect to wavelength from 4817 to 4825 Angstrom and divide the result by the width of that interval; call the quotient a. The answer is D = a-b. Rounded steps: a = -2.4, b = -2.1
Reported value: -0.2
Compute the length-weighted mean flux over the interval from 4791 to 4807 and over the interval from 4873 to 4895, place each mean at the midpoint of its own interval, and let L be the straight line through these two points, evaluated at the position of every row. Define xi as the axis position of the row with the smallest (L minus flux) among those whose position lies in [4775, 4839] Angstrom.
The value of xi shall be 4838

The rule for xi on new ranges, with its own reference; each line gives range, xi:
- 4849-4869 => 4850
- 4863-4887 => 4870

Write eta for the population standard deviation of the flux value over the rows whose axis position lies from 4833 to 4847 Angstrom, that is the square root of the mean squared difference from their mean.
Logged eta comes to 4.4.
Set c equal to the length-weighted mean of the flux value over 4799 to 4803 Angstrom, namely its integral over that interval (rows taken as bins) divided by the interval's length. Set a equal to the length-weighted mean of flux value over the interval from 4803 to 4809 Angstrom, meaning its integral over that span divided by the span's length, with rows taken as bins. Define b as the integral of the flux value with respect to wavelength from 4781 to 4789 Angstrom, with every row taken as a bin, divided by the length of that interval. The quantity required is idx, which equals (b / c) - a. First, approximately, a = 22.6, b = 22.6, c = 23.1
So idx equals -21.6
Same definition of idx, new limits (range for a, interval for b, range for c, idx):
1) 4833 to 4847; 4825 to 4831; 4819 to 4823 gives -24.4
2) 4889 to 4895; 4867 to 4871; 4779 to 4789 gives -21.9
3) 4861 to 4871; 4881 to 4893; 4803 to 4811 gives -24.1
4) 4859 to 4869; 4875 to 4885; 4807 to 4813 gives -22.1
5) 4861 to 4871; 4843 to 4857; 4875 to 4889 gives -23.9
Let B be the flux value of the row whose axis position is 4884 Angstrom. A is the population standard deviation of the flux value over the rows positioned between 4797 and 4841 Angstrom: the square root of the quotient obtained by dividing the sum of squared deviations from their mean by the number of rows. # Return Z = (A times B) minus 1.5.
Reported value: 82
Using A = 3.3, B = 25.45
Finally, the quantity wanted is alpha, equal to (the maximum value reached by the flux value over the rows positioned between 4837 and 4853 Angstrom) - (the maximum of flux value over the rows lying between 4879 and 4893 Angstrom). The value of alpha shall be 6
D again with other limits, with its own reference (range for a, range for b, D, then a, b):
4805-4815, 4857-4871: 1.2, 0.0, -1.1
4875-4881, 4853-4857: 1.3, 1.1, -0.2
